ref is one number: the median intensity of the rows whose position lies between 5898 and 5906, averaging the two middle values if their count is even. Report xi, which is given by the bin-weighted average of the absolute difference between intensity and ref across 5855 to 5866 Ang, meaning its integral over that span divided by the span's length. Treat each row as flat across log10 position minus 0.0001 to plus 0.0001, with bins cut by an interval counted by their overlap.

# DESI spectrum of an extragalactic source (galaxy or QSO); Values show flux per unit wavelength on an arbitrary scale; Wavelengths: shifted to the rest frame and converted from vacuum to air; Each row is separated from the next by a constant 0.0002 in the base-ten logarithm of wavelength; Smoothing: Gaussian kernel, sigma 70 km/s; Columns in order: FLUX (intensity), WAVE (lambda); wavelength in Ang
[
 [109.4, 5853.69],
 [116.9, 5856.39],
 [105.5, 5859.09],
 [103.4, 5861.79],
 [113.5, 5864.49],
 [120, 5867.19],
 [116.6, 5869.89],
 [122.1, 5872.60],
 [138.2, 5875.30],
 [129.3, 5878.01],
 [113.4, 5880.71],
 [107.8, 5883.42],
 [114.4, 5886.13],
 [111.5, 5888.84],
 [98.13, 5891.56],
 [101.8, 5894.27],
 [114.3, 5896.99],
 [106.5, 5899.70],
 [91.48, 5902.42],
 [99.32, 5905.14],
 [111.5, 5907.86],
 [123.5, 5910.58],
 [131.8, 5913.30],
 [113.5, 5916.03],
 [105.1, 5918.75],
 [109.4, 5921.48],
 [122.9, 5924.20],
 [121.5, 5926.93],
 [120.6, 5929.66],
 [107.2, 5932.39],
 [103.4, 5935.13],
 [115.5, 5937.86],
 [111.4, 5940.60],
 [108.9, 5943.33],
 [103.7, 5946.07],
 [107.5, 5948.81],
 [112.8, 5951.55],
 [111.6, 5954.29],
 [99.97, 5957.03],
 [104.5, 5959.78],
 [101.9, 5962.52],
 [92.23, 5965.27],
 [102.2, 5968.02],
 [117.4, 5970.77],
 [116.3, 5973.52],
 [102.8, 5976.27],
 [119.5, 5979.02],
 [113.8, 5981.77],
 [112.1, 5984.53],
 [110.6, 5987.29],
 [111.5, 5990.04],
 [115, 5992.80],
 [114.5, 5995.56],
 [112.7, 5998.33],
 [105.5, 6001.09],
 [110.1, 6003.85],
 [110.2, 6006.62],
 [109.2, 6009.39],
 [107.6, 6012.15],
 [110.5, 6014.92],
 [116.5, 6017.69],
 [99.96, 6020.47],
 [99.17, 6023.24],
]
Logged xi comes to 11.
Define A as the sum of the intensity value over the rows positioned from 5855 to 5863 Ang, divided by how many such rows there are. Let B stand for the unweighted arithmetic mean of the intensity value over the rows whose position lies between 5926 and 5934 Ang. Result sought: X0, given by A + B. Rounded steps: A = 109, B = 116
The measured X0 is 225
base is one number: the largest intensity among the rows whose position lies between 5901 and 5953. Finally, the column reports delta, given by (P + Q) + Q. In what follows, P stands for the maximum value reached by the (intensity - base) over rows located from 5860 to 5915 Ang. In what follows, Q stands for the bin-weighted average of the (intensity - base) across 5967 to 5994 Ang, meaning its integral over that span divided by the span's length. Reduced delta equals -33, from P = 6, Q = -19.6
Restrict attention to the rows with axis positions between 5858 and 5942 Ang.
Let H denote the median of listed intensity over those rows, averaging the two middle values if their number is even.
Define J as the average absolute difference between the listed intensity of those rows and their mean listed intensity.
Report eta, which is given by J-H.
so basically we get -106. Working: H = 113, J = 7.9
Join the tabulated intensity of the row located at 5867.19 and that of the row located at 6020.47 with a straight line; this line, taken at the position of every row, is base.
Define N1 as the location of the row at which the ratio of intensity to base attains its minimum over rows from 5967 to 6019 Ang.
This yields 5968.02 Ang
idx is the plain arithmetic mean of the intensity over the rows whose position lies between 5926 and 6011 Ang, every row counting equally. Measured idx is 110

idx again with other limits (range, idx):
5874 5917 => 113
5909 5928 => 118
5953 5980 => 107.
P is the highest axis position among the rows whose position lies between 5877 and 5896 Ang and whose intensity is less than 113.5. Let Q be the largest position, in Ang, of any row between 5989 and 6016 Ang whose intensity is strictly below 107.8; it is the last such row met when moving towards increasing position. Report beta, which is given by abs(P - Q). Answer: 117.9 Ang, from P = 5894.27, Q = 6012.15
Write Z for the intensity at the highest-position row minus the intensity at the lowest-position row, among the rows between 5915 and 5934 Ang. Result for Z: -6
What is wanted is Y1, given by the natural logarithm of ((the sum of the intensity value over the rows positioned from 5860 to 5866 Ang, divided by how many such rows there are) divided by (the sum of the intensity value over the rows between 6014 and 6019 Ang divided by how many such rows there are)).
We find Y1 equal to -0.05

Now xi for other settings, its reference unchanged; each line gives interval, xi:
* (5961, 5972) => 7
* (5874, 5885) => 23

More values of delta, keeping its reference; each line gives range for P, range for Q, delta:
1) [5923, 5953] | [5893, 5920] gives -53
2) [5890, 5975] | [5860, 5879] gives -24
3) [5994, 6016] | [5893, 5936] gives -58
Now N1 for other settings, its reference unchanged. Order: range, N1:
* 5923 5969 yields 5965.27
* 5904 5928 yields 5905.14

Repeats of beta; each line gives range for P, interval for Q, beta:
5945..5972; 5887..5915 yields 62.9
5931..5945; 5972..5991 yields 32.9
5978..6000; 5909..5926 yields 79.6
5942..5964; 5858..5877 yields 100.7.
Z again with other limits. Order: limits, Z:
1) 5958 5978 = -2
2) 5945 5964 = -2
